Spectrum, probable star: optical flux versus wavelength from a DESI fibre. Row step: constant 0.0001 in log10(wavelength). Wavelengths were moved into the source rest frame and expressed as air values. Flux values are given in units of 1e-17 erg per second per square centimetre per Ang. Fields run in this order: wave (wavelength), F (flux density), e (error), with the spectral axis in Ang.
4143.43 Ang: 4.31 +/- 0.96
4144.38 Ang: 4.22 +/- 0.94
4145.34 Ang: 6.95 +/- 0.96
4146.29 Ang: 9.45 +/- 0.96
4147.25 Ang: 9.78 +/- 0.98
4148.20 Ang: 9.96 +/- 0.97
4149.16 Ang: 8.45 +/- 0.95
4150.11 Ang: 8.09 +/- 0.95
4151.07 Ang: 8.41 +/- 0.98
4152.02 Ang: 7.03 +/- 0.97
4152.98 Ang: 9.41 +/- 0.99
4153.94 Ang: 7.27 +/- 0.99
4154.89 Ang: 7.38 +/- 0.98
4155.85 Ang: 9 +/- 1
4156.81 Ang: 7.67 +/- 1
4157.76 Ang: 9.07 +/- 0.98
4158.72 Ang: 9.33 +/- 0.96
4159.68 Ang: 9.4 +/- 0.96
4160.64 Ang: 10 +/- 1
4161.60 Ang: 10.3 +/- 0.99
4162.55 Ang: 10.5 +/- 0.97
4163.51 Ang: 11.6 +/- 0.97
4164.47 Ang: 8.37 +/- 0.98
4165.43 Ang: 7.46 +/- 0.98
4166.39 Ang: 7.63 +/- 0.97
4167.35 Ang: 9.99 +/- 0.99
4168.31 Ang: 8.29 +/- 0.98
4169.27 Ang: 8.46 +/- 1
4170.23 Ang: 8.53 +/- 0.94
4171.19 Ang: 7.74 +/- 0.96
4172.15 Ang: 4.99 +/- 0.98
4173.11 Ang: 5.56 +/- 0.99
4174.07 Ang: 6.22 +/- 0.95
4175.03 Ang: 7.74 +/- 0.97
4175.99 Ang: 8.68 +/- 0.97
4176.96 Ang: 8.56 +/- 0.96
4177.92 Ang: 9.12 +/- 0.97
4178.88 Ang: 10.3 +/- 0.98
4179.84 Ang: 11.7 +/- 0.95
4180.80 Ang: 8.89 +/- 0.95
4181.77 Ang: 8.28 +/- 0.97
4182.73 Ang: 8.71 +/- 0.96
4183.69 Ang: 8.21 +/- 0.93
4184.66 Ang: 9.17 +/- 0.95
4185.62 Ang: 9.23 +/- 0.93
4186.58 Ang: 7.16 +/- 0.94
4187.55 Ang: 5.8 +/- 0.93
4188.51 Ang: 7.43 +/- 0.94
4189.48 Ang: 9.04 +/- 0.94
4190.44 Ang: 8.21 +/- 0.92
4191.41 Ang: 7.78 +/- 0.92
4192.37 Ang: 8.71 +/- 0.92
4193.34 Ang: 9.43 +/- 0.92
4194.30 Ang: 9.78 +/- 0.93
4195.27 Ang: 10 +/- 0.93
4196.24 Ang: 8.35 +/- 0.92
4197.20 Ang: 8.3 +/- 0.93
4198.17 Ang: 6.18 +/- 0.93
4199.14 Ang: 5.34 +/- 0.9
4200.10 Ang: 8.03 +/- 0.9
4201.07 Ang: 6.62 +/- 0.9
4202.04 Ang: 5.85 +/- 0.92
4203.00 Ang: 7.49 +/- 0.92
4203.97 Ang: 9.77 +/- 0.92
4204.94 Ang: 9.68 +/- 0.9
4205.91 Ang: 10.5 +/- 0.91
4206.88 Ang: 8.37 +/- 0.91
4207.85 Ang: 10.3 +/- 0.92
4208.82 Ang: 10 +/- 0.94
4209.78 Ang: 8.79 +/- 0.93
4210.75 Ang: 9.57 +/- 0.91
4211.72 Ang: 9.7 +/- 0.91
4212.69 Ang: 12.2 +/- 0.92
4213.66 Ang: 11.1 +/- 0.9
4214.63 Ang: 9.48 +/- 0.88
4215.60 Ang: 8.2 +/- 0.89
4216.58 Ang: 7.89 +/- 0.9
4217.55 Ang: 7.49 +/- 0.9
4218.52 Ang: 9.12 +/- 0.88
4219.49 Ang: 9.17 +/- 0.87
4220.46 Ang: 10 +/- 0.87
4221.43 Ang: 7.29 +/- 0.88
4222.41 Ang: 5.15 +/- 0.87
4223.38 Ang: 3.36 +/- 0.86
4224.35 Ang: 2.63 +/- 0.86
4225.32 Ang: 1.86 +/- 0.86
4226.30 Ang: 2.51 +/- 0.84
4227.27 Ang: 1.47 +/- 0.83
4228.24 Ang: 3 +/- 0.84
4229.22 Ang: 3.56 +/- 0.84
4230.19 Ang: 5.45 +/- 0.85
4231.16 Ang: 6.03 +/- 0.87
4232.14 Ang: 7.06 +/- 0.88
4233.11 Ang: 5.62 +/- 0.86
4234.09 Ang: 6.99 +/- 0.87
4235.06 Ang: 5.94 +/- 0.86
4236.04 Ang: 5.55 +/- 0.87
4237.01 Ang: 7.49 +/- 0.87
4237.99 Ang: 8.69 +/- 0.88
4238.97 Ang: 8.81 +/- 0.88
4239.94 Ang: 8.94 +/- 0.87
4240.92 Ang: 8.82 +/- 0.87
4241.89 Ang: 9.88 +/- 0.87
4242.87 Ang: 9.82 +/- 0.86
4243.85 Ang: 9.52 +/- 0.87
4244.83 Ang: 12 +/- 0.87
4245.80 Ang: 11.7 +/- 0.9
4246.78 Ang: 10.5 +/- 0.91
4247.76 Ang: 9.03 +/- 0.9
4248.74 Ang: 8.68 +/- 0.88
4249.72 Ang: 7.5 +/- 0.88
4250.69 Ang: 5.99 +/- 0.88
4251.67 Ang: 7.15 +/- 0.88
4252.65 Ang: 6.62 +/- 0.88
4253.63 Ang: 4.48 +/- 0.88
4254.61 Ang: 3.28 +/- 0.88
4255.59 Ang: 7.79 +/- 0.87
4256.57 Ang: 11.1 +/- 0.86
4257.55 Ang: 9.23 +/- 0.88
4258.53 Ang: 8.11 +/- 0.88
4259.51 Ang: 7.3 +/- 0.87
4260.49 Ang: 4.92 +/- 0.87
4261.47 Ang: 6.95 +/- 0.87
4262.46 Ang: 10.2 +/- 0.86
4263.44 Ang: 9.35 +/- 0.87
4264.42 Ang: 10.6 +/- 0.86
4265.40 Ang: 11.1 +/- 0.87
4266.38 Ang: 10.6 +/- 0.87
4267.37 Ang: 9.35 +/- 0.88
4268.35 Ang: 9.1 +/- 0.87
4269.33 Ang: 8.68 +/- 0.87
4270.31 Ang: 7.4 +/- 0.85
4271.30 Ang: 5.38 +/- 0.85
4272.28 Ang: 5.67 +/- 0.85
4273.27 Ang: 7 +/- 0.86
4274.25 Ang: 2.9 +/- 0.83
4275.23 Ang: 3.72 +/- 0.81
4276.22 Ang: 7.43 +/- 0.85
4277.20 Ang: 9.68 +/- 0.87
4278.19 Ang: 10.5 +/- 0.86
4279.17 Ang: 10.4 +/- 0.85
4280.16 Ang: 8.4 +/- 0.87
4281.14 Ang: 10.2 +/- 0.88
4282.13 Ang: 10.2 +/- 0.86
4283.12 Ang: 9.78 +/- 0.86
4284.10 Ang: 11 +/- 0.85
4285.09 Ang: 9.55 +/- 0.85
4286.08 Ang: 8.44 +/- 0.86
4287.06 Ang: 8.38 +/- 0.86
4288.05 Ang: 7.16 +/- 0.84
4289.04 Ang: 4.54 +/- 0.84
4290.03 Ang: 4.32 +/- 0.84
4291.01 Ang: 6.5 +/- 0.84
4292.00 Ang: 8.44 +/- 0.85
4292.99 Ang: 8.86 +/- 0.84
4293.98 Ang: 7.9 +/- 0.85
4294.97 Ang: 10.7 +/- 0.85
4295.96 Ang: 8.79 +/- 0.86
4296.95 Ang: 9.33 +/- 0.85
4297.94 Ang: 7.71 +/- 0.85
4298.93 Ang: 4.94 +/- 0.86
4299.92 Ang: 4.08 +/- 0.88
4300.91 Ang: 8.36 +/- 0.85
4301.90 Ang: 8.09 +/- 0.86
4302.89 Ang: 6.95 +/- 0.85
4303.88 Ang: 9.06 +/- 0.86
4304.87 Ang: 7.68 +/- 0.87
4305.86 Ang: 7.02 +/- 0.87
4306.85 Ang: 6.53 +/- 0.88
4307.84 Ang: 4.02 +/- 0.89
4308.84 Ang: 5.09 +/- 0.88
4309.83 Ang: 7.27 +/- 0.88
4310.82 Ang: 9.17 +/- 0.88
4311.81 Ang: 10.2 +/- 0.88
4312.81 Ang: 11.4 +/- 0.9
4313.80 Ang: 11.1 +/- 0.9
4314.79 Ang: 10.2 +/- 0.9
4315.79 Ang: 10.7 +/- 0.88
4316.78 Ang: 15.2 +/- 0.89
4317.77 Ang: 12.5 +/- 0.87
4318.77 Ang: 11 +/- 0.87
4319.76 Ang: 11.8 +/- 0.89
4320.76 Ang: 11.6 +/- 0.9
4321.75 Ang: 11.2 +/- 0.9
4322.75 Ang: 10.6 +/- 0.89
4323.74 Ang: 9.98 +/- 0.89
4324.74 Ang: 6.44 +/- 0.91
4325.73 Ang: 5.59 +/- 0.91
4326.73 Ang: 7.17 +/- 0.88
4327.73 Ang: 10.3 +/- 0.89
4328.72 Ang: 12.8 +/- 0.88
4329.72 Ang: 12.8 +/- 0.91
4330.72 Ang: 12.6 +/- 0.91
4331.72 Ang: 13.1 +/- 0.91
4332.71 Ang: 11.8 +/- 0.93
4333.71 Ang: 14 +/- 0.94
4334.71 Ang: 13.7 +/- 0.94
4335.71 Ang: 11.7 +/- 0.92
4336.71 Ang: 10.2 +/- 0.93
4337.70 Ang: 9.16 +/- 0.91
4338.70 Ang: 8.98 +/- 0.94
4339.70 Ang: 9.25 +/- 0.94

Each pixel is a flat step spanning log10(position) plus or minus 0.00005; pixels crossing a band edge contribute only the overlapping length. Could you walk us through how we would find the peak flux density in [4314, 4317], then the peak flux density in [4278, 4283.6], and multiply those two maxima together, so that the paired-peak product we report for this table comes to 160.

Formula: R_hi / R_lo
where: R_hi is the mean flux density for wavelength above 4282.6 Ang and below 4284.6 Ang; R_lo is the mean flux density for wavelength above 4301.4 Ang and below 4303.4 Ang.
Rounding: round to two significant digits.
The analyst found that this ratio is 1.4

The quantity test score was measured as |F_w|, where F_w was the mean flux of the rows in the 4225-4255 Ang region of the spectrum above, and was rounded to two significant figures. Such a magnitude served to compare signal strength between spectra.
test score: 6.9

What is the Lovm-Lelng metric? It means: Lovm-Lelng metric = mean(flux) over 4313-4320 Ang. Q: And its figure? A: 11.8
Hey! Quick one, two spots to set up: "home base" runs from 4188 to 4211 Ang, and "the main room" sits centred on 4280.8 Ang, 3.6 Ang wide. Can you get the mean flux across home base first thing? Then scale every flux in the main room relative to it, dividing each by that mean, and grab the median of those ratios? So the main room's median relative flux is 1.20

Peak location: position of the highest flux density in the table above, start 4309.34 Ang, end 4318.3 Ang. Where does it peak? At 4316.78 Ang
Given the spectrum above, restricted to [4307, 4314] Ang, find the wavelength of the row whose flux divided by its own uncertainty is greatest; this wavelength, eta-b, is 4312.81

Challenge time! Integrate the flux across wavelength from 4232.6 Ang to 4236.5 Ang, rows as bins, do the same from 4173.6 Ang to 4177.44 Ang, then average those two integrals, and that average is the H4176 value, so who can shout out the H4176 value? 26.7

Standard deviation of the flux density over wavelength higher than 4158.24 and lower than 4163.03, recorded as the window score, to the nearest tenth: 0.5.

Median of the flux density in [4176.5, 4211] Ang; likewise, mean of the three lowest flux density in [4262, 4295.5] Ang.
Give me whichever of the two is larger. 8.7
